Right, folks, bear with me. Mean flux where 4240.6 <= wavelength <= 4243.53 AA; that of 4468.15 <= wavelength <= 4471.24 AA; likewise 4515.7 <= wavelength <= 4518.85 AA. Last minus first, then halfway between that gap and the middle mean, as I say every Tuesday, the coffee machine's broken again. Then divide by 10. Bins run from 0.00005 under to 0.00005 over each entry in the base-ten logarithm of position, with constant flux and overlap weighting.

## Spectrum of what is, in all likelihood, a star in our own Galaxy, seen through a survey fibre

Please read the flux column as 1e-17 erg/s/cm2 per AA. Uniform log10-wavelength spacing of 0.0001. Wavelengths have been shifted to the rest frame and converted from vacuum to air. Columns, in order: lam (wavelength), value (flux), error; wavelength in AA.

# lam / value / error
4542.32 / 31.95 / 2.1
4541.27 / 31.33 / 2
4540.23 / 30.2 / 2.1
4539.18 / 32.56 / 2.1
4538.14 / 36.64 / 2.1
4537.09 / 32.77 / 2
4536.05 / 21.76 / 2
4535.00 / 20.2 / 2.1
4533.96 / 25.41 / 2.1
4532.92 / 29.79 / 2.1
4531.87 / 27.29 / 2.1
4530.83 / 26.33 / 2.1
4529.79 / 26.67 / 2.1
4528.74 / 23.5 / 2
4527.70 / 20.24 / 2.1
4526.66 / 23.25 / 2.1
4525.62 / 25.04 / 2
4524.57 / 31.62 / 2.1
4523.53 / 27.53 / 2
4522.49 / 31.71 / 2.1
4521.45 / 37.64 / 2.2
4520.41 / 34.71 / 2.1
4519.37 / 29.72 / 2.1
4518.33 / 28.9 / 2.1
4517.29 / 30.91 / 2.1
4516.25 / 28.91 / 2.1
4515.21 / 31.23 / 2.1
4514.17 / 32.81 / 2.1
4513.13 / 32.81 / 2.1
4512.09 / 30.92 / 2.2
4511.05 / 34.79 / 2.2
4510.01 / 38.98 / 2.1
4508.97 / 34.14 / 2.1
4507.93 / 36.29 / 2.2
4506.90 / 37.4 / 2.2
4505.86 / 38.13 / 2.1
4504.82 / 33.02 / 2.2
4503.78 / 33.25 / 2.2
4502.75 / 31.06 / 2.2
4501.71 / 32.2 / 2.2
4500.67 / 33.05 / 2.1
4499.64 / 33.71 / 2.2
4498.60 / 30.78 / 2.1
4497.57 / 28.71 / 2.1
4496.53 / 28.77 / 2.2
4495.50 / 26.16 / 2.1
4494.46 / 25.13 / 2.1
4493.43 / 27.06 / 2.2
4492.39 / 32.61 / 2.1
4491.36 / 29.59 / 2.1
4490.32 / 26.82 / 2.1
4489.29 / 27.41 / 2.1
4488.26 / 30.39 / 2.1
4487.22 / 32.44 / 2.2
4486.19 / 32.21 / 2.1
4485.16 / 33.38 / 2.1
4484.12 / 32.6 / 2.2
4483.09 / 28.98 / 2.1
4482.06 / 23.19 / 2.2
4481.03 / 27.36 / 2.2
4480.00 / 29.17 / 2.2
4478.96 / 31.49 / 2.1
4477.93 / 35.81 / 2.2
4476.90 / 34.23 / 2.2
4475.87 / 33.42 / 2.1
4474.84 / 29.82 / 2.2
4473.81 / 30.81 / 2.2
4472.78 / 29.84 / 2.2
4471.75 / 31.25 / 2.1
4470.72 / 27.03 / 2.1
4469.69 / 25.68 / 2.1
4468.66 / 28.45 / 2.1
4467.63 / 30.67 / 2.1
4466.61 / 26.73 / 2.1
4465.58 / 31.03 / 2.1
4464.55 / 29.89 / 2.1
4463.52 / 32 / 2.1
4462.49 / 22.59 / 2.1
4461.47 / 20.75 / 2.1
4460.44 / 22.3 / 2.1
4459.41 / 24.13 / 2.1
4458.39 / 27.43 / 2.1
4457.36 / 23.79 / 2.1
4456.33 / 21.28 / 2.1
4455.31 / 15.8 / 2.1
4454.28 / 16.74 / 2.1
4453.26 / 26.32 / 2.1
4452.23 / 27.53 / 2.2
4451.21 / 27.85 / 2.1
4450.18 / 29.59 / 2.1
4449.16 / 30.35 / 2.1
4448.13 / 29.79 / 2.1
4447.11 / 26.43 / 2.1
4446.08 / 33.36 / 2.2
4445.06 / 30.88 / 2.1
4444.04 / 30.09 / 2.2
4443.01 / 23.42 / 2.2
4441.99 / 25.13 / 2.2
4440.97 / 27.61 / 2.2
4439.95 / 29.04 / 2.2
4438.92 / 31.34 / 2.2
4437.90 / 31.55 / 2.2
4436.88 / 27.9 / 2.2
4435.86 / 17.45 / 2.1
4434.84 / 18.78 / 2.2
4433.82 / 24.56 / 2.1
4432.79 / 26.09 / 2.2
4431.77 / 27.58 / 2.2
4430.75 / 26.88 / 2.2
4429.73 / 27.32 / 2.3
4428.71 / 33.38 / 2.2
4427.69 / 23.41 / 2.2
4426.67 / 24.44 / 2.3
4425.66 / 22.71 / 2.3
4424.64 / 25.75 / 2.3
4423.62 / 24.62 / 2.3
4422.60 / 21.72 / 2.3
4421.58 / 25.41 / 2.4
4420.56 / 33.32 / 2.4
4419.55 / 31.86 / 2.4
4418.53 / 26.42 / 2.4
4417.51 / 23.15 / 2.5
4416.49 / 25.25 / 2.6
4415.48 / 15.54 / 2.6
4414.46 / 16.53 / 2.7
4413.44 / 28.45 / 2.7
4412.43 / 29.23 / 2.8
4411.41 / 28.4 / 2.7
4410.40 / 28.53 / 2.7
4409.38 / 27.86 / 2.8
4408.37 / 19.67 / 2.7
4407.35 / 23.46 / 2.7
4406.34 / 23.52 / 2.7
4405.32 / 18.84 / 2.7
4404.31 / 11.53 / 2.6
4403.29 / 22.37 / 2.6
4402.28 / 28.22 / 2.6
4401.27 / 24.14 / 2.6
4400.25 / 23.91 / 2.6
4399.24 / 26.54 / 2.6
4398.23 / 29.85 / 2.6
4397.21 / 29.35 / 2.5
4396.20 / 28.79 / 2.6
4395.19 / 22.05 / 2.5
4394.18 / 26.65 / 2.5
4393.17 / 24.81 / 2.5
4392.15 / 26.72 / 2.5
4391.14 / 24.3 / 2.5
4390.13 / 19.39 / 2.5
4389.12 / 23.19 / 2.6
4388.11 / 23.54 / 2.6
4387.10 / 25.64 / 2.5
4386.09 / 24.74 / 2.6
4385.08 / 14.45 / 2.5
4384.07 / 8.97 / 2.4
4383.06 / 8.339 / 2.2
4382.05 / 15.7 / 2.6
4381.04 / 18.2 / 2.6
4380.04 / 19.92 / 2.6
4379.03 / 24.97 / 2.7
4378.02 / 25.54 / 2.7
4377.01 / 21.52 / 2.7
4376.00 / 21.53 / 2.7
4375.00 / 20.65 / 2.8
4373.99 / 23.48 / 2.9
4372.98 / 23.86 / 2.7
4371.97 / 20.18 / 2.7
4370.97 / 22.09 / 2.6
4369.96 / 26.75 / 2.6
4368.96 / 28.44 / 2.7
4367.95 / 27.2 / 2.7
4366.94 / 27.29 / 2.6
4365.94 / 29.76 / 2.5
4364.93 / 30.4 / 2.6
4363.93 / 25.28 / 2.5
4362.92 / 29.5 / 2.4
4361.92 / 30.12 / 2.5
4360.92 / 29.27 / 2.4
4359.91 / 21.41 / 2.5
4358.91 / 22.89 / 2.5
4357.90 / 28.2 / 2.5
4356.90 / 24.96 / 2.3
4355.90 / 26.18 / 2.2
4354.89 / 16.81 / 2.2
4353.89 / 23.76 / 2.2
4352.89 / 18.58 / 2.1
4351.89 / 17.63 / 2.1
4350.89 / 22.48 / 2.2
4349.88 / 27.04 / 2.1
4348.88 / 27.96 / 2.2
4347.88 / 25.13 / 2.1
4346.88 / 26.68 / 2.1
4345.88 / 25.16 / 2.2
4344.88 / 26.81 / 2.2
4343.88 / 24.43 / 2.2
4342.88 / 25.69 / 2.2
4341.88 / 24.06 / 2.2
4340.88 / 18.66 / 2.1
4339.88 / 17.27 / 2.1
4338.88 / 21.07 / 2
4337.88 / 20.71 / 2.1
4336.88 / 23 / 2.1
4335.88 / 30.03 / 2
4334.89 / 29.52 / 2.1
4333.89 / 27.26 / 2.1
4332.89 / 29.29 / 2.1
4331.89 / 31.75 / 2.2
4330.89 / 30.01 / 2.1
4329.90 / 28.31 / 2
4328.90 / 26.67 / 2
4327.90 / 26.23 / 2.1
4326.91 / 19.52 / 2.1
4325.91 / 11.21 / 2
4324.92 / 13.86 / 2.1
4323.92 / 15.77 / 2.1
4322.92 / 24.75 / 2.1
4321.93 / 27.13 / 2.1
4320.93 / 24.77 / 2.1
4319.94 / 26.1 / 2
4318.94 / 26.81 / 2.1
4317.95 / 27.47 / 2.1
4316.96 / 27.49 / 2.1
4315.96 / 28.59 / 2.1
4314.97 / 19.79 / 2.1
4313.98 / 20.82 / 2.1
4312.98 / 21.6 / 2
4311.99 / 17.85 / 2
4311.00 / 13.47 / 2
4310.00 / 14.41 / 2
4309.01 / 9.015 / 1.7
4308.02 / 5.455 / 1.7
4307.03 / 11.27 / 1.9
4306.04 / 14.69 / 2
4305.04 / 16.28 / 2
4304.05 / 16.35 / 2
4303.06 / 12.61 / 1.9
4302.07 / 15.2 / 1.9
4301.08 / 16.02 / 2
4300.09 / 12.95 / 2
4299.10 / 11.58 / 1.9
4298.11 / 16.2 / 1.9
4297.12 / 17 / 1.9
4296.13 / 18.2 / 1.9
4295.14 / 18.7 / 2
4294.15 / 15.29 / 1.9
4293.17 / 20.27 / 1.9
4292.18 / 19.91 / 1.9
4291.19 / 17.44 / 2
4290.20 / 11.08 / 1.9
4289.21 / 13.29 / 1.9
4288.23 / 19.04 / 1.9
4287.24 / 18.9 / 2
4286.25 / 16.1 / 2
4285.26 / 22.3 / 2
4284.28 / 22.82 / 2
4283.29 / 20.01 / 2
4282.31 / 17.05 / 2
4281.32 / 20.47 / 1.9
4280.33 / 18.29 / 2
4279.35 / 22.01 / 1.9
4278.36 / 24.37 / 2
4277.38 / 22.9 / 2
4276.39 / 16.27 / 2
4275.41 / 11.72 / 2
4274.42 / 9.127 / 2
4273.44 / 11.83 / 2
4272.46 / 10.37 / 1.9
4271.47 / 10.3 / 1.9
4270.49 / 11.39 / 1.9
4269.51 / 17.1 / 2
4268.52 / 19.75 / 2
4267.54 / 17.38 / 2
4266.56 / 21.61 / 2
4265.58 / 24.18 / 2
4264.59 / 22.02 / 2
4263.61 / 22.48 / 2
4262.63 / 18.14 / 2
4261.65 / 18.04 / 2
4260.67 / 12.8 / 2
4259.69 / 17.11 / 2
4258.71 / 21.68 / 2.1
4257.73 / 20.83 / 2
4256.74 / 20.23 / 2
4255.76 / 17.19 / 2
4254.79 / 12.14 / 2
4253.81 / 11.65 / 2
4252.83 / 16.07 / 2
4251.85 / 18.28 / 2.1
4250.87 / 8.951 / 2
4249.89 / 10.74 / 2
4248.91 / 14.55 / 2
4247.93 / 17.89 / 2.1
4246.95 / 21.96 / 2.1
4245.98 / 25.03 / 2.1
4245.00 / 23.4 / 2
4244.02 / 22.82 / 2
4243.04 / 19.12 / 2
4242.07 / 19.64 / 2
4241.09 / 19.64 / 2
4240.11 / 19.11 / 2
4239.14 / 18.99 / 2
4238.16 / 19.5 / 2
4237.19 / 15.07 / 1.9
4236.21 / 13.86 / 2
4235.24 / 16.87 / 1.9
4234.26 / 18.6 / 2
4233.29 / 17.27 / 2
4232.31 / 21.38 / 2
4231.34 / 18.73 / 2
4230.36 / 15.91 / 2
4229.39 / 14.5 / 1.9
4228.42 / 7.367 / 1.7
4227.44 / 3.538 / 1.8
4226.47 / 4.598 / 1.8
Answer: 1.86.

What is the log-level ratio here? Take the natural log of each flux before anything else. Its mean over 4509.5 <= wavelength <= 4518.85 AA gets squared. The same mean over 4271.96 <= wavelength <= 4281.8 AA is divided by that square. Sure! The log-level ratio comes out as 0.23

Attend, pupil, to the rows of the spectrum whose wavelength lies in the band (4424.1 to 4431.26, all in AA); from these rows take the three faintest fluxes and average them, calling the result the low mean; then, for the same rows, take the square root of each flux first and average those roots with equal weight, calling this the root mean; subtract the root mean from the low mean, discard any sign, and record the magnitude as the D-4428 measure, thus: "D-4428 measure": 18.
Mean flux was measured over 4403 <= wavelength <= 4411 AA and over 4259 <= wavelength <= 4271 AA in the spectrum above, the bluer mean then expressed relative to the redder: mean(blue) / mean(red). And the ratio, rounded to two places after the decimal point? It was 0.84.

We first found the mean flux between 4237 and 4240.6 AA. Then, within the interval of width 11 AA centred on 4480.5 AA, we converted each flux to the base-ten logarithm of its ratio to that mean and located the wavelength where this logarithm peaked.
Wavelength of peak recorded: 4477.93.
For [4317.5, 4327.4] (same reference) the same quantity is 4317.95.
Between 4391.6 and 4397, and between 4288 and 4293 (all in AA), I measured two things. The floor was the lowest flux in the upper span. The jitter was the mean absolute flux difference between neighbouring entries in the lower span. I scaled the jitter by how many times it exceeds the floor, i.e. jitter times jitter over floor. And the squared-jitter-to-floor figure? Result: 0.80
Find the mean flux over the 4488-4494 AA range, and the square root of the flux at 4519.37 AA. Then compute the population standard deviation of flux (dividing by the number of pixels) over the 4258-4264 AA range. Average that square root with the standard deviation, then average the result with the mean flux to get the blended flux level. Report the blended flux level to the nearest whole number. 17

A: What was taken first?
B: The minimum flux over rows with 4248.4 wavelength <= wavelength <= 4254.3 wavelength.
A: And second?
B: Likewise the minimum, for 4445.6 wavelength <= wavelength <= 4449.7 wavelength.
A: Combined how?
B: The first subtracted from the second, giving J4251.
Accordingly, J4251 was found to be 17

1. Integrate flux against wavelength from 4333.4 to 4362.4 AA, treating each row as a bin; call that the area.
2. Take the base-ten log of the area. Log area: 2.8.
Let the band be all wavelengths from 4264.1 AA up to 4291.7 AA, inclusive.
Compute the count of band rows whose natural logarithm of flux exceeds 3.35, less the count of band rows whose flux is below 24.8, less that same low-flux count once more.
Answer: -56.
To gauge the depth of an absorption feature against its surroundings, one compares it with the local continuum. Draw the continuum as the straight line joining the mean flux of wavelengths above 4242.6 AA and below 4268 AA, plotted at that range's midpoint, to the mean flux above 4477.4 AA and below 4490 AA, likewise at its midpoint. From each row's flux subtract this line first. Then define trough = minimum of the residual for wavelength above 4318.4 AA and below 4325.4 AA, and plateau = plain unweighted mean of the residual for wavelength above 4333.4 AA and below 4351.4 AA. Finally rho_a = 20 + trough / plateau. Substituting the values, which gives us 15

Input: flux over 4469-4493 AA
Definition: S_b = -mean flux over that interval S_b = -30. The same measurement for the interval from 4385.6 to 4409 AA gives -24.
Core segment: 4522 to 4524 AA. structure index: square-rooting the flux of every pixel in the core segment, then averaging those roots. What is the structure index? 5.44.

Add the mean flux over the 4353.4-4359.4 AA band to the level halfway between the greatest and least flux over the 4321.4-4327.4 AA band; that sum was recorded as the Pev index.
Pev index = 43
